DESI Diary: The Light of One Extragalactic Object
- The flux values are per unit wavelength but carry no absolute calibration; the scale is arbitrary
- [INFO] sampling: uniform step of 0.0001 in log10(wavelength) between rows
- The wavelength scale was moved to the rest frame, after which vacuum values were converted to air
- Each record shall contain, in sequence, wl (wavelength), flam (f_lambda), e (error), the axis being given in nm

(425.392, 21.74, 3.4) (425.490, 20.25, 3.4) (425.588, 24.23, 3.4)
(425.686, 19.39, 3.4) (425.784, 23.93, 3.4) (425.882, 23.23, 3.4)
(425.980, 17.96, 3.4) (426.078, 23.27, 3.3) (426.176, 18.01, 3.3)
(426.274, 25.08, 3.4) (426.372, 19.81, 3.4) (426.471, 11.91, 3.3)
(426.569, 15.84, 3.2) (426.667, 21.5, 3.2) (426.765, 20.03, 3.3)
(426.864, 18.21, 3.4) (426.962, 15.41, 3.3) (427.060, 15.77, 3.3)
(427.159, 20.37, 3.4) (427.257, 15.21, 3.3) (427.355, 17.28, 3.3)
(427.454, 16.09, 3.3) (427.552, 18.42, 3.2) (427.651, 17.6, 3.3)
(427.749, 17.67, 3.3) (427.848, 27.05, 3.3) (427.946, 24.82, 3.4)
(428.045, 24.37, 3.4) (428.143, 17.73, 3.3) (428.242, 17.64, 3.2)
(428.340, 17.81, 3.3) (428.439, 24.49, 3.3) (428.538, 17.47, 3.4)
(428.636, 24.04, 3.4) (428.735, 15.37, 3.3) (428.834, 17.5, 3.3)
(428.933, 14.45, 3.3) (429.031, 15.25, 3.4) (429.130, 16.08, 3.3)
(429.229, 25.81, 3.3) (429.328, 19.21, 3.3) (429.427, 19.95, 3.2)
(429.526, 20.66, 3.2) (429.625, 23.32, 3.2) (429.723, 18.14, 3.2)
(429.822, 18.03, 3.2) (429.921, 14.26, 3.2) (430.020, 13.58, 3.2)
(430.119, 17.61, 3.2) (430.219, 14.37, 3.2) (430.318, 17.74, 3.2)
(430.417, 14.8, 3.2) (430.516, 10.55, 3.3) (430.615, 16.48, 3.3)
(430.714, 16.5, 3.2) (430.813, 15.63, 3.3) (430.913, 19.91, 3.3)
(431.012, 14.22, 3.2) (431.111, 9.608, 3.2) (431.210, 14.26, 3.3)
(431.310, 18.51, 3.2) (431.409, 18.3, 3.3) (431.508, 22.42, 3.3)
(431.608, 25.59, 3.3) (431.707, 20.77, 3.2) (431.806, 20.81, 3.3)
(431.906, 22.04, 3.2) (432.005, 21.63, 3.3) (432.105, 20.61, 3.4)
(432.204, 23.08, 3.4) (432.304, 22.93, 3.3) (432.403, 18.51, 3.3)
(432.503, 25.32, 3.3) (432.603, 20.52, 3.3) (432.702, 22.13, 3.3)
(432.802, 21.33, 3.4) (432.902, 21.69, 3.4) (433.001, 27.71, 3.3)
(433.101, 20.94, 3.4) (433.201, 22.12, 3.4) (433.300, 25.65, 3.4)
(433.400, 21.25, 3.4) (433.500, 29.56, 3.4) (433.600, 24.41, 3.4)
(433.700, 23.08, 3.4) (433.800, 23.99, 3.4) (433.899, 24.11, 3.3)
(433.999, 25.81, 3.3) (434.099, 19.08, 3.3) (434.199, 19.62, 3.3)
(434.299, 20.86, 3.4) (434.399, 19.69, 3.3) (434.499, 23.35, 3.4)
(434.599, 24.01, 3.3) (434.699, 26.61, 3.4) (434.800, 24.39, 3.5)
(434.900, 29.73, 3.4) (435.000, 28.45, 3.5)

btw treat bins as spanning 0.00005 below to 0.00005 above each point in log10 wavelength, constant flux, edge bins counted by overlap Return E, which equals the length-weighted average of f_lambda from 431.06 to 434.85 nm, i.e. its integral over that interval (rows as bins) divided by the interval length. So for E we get 22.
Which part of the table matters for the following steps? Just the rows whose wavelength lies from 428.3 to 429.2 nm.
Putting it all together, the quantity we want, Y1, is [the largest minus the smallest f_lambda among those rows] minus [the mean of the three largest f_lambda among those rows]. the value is -12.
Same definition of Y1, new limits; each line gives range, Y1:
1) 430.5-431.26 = -7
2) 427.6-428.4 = -16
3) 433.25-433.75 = -18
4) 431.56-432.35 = -19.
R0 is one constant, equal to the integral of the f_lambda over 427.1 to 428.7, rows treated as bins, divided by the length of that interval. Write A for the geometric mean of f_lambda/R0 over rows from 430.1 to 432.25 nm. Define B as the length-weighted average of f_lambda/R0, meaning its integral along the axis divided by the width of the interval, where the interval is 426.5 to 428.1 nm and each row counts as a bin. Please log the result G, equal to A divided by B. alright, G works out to 0.92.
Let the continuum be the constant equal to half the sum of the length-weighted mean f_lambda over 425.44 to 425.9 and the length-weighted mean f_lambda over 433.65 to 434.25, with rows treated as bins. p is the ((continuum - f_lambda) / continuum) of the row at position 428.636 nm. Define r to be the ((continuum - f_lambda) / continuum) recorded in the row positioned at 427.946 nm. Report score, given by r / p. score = 1.5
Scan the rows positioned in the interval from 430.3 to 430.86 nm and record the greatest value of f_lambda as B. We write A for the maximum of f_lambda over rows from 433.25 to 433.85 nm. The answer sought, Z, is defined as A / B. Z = 1.7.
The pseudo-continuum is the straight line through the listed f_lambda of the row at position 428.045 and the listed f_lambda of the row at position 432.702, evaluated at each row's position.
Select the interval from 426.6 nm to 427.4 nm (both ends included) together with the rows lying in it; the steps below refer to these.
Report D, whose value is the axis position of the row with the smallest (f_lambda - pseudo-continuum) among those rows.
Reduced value 427.257 nm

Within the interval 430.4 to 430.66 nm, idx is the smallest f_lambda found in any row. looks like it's 10.55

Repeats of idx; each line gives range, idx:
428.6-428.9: 15.37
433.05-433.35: 20.94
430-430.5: 13.58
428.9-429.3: 14.45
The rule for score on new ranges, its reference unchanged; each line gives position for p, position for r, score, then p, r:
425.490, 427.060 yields 3.1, 0.1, 0.30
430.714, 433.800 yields -0.3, 0.3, -0.07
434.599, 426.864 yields -2.6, -0.1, 0.19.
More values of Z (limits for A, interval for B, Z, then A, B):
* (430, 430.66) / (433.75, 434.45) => 0.7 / 17.74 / 25.81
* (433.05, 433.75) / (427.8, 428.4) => 1.1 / 29.56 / 27.05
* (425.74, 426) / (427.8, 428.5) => 0.9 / 23.93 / 27.05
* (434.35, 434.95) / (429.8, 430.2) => 1.6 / 29.73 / 18.03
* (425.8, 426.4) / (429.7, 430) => 1.4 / 25.08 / 18.14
